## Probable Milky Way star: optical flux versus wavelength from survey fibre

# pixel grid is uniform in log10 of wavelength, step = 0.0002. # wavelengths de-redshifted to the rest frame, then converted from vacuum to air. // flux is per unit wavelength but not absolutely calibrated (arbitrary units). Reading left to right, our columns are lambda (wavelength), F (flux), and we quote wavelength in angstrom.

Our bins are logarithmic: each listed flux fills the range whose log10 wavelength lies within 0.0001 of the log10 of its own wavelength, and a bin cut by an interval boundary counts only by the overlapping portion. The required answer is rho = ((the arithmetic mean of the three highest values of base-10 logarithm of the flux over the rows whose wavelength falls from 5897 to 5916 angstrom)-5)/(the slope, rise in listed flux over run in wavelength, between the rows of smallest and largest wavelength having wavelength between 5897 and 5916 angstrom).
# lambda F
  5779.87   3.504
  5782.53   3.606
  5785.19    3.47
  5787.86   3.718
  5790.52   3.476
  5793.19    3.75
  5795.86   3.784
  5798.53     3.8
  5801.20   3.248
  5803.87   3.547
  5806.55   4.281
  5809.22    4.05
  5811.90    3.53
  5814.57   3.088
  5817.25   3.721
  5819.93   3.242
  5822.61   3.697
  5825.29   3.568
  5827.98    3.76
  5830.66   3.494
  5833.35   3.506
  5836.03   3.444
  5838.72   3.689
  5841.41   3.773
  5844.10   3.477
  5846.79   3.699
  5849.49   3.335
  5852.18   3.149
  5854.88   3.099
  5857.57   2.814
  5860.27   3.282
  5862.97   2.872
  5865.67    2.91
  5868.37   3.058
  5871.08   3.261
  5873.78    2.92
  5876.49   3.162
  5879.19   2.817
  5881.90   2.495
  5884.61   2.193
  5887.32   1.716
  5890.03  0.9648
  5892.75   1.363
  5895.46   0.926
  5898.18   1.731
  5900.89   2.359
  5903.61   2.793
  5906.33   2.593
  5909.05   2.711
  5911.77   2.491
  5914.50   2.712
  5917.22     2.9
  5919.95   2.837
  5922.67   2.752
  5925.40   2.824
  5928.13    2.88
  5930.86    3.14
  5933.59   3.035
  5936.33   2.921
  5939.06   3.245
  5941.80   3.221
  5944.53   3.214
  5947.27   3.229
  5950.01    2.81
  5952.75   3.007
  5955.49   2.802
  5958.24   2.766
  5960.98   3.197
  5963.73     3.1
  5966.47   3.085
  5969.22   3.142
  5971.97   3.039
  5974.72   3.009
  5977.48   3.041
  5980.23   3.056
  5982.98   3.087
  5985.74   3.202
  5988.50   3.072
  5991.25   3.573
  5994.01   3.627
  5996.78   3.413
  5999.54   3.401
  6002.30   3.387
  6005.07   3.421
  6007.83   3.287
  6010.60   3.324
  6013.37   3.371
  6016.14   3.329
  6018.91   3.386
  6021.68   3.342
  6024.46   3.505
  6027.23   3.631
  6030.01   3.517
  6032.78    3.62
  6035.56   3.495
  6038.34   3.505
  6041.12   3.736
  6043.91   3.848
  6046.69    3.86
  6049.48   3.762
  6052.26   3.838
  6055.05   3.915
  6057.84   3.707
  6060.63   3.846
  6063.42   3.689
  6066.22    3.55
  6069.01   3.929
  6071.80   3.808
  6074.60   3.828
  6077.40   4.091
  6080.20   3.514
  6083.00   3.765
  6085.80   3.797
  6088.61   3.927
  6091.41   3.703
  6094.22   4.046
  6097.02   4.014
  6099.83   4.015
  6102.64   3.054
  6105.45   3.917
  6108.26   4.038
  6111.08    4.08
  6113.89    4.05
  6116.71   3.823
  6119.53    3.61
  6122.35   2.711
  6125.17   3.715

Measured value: -76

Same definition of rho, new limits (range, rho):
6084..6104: 100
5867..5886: 84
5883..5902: -459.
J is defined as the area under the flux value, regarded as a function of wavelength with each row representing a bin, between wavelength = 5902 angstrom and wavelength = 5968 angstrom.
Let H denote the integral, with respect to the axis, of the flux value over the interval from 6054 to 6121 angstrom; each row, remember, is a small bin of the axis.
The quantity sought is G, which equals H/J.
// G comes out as 1.33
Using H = 256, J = 193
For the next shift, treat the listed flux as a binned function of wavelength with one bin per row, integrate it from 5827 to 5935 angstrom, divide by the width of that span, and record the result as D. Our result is 2.82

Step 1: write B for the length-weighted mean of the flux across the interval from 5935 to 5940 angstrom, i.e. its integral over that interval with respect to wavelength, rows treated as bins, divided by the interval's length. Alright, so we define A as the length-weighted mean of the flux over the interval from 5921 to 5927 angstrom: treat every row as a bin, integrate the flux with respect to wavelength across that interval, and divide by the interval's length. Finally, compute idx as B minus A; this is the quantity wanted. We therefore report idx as 0.3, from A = 2.8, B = 3.1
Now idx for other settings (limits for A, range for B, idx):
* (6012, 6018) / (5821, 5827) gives 0.3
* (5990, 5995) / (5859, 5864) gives -0.5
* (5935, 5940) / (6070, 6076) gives 0.8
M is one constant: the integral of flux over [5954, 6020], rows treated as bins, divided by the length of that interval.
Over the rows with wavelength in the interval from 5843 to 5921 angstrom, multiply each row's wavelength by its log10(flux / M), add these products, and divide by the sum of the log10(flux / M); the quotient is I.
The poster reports 5894.6 angstrom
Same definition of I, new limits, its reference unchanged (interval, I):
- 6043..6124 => 6080.6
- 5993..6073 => 6042.1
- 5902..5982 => 5931.0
